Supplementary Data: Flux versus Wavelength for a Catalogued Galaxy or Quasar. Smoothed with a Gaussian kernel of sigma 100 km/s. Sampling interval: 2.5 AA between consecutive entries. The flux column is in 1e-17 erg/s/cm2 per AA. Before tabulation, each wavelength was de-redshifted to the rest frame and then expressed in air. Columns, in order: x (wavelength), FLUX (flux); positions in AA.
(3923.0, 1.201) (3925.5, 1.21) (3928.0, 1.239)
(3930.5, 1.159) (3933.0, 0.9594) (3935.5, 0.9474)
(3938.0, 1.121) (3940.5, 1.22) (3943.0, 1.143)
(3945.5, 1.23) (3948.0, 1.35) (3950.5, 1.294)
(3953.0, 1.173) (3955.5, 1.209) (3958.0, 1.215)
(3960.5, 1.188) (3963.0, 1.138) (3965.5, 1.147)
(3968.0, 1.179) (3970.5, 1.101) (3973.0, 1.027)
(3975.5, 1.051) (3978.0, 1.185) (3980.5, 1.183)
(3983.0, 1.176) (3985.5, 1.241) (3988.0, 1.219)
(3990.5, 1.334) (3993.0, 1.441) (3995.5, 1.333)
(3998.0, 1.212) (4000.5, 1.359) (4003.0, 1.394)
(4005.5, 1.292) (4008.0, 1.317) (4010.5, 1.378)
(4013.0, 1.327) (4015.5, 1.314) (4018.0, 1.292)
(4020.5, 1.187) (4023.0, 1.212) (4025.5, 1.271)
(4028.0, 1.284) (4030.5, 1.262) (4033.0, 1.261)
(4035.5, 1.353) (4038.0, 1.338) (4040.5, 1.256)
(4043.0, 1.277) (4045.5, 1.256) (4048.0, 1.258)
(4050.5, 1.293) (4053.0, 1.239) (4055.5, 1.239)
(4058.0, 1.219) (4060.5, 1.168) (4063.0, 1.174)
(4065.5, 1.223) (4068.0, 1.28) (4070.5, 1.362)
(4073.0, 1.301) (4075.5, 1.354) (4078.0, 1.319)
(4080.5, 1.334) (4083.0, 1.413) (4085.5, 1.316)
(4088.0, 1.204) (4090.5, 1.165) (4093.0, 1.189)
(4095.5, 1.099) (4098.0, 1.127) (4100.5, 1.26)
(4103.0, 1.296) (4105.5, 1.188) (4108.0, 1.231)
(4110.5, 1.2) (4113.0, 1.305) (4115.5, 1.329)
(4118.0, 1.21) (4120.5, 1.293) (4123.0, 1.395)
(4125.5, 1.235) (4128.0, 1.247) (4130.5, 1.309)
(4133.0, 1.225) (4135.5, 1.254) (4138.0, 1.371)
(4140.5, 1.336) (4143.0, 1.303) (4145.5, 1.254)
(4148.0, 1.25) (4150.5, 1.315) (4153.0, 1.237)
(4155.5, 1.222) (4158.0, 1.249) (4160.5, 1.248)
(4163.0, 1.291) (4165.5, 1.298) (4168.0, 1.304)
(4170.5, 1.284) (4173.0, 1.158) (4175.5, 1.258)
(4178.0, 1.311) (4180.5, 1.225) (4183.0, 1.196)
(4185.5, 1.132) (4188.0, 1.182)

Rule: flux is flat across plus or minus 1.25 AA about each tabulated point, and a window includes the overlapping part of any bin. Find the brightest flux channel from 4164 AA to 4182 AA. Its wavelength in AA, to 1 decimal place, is 4178.0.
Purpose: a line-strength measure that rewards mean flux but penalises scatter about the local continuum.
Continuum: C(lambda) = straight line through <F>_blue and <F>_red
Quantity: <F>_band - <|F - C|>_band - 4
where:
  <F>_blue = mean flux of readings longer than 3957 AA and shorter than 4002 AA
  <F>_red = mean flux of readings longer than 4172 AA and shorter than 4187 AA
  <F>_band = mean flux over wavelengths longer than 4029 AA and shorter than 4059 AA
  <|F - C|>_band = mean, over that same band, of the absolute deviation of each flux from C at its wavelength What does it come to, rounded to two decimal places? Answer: -2.79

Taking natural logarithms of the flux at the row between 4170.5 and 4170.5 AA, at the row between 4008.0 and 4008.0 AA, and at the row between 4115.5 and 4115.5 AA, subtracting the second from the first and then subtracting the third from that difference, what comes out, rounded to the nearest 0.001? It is -0.310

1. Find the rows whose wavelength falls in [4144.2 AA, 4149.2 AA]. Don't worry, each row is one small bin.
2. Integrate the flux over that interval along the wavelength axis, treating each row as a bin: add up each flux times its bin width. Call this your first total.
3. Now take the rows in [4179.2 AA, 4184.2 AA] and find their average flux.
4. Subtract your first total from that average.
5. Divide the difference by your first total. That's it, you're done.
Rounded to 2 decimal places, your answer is -0.81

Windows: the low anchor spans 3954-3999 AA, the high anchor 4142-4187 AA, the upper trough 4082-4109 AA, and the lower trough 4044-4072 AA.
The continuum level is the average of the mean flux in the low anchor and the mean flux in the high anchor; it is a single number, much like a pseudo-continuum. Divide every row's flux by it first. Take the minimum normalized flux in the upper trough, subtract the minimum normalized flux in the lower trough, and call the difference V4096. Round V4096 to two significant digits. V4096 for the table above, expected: -0.056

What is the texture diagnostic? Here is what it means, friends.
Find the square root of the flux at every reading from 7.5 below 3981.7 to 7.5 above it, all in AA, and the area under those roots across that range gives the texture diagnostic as 16.3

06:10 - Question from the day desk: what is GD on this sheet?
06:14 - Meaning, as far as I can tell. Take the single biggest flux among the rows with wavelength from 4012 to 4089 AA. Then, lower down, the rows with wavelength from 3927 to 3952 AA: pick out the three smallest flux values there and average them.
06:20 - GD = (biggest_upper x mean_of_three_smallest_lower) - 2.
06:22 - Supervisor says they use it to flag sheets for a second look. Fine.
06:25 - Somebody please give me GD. -0.57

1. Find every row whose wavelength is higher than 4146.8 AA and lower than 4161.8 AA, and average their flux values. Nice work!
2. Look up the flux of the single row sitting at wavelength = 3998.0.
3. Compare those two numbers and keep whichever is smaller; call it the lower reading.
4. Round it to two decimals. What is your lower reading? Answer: 1.21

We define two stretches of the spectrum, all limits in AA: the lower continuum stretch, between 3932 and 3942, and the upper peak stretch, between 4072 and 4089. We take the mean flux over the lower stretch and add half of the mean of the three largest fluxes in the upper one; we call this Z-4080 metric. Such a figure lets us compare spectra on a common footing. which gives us 1.75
